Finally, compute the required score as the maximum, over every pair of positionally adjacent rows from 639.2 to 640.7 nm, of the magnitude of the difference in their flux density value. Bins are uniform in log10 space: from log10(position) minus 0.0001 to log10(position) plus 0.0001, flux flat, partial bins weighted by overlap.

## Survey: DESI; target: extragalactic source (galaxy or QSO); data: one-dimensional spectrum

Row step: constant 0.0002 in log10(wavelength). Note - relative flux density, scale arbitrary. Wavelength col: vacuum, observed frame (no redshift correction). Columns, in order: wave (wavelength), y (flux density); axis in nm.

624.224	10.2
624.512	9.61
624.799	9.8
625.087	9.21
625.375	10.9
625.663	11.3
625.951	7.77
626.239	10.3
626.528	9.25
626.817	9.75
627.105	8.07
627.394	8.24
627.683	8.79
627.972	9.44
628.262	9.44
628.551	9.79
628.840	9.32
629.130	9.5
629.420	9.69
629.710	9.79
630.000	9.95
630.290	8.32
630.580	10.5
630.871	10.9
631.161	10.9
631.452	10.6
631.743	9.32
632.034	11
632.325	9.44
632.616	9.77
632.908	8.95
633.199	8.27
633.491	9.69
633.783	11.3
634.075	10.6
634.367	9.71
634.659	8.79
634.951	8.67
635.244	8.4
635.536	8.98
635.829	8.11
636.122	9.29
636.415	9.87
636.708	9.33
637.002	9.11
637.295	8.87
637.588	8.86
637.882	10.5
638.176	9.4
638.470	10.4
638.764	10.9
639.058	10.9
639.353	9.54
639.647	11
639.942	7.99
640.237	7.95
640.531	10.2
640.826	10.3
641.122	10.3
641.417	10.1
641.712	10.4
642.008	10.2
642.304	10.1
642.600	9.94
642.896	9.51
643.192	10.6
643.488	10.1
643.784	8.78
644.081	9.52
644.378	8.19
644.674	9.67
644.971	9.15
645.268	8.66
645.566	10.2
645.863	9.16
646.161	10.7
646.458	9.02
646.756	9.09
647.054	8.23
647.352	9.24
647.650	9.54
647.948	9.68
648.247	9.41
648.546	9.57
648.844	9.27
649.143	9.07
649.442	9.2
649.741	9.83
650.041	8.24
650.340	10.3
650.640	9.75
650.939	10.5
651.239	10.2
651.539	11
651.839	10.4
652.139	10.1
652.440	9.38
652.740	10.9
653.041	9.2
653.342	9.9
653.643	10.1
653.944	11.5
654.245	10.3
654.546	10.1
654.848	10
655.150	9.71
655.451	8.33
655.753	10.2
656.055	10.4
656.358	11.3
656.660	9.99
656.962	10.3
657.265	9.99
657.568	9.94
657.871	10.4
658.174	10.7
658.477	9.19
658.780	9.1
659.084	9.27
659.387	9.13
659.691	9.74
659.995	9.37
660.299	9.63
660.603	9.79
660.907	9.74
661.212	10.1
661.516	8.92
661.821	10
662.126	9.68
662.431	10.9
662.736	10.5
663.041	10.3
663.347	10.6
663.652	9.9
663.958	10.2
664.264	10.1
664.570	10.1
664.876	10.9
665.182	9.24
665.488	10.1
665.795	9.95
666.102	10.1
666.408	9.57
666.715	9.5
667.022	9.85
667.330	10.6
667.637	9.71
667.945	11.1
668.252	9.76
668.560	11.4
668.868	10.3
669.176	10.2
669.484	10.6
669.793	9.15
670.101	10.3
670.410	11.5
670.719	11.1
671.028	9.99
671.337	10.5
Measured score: 3.0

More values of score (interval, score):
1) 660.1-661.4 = 0.4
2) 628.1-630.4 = 1.6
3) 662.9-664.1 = 0.7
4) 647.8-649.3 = 0.3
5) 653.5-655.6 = 1.4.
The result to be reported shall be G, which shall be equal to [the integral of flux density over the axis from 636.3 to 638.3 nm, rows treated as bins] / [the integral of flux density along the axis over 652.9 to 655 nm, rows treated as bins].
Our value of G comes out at 0.88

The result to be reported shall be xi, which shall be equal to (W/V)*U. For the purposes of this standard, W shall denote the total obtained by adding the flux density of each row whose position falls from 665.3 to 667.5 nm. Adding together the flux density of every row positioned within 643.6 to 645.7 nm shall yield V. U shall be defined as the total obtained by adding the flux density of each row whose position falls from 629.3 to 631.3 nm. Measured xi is 76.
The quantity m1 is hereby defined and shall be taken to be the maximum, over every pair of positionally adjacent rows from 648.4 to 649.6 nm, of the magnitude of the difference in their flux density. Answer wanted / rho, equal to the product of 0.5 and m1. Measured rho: 0.15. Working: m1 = 0.30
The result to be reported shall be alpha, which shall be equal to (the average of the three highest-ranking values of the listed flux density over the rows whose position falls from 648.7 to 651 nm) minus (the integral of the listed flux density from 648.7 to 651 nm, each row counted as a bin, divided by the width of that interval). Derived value 0.73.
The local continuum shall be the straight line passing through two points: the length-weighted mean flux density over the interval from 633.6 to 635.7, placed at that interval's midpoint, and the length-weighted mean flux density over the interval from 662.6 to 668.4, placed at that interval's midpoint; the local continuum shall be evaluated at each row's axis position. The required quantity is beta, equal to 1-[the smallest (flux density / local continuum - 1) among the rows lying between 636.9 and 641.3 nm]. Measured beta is 1.172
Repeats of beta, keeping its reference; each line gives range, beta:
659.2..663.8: 1.111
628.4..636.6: 1.147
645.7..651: 1.159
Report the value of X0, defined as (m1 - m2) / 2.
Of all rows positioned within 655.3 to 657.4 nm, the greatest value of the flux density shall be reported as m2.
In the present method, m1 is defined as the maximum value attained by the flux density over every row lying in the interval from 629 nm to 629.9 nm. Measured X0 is -0.8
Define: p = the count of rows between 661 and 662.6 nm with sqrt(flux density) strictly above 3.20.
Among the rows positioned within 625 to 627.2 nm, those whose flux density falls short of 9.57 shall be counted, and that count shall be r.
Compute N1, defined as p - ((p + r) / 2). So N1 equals -1.5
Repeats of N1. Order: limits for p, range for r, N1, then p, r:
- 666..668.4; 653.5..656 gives 0.5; 2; 1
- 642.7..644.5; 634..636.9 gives -3.0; 1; 7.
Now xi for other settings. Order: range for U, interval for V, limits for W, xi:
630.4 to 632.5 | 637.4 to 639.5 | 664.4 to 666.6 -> 72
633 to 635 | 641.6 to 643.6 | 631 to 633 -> 66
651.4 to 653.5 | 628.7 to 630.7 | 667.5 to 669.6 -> 77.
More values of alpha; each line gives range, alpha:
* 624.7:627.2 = 1.21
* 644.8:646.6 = 0.54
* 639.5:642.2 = 0.74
